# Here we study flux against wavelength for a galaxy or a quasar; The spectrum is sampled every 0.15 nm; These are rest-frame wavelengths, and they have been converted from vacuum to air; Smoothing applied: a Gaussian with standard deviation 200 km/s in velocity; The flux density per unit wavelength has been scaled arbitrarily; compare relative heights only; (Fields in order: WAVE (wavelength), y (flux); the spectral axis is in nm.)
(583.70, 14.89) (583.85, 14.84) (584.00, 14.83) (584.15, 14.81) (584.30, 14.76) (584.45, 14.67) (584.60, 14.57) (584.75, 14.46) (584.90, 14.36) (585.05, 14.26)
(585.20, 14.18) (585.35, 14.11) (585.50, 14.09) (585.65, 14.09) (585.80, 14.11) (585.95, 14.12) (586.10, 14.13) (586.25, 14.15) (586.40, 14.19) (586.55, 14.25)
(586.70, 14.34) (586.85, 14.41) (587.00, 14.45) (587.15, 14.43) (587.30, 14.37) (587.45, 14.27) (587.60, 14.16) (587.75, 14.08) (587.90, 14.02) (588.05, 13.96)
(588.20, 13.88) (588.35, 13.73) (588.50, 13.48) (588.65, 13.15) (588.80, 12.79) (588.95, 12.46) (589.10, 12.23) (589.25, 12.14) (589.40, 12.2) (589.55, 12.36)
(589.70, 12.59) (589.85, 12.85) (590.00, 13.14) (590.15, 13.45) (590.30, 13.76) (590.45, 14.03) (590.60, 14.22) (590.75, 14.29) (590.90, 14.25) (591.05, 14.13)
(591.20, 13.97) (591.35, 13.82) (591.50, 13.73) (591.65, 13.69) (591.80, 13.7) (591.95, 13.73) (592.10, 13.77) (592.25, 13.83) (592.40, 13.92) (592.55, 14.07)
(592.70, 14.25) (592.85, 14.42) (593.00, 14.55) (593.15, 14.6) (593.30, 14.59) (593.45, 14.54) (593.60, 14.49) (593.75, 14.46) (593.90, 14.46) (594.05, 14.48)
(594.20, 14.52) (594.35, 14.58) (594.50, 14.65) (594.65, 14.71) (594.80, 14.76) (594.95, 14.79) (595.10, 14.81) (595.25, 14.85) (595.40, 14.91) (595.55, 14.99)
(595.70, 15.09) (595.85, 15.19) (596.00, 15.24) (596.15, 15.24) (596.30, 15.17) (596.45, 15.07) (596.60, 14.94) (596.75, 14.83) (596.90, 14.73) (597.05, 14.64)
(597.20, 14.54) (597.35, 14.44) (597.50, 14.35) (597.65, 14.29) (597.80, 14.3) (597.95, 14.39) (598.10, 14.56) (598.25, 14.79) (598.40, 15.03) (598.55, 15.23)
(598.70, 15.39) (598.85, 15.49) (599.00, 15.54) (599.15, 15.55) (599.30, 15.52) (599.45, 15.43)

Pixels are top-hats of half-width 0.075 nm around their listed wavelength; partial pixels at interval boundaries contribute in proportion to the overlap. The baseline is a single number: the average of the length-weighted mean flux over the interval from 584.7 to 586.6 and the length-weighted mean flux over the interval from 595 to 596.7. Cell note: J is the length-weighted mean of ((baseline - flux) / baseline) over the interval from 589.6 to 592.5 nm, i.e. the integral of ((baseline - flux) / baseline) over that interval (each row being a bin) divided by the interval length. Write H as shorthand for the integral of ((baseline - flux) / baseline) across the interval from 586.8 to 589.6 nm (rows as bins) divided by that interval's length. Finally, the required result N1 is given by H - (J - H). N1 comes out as 0.09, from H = 0.076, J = 0.06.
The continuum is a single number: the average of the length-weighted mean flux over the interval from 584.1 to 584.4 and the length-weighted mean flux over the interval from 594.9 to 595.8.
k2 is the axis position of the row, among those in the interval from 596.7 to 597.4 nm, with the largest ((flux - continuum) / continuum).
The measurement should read 596.75 nm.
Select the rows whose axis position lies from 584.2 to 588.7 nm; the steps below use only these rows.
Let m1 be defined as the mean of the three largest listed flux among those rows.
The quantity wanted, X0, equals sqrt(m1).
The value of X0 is 3.83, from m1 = 14.67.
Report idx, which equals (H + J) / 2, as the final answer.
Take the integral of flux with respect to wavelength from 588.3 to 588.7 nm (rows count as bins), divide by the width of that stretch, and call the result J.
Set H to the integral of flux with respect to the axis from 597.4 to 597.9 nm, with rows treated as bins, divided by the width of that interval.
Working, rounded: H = 14.32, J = 13.5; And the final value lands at 13.9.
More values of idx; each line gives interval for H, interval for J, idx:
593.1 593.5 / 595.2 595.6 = 14.7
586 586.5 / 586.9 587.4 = 14.3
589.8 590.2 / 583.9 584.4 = 14.0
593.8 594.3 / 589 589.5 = 13.4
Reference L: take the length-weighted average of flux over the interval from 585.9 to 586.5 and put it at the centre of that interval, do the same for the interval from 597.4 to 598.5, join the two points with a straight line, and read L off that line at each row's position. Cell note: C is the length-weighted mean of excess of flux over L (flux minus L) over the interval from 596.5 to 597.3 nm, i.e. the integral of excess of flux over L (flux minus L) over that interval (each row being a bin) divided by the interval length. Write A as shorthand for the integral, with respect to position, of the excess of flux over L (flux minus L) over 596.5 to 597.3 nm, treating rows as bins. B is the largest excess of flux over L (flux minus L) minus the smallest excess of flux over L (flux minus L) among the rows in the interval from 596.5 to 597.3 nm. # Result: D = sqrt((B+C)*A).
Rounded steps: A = 0.18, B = 0.420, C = 0.23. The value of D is 0.34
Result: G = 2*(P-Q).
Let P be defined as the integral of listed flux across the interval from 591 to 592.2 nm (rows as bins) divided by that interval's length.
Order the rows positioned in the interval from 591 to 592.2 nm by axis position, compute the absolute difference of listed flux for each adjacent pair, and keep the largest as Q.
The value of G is 27.3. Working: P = 13.81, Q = 0.16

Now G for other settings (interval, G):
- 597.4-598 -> 28.5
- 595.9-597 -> 29.8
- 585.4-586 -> 28.2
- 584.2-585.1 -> 28.8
